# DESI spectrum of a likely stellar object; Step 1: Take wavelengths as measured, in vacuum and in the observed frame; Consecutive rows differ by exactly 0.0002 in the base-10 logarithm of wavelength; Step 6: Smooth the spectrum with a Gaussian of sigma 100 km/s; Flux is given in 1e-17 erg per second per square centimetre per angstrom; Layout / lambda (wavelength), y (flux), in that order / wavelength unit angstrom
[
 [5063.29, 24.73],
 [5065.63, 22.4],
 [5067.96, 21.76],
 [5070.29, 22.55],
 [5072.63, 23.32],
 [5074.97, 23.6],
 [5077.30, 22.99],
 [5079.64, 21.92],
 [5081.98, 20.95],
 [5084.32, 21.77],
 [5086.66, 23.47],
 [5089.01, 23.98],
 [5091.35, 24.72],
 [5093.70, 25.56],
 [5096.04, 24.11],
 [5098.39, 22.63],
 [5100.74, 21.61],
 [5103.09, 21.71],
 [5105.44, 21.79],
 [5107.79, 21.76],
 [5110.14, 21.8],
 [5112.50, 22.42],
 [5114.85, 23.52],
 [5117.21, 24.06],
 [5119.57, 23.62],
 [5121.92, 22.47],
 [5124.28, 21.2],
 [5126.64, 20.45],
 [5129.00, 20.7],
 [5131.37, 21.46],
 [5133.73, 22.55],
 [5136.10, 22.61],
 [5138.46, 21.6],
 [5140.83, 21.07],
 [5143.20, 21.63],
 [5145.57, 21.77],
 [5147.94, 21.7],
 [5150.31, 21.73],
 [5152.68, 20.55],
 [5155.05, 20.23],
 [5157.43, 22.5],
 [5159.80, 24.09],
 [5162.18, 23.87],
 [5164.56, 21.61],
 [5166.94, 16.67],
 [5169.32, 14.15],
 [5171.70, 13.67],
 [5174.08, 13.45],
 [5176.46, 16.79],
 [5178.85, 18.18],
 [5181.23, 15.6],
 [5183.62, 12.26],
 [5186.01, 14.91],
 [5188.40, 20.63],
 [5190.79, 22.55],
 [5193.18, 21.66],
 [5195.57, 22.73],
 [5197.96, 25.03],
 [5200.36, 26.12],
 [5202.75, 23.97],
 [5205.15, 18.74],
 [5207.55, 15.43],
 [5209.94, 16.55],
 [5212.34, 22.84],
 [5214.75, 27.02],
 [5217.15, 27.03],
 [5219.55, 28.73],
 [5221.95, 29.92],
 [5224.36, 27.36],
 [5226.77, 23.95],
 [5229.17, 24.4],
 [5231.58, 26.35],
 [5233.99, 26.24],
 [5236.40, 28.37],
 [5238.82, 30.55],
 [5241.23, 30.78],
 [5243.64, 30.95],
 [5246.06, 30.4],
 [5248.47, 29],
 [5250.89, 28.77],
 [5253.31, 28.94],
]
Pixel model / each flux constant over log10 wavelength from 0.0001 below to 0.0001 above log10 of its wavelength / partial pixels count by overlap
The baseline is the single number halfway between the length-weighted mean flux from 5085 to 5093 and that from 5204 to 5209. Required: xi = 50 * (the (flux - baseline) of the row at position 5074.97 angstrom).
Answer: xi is 154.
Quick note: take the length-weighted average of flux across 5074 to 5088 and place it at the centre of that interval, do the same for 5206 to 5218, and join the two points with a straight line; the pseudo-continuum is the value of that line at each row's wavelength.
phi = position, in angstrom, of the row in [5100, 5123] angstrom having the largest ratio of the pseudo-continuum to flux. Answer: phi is 5100.74 angstrom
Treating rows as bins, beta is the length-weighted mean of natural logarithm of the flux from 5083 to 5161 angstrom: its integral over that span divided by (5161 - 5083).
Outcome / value 3.10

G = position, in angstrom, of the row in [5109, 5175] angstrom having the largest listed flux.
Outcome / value 5159.80 angstrom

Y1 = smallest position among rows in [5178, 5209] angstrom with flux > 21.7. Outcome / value 5190.79 angstrom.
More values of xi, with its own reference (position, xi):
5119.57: 155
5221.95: 470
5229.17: 194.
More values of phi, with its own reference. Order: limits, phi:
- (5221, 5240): 5226.77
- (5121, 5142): 5126.64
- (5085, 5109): 5100.74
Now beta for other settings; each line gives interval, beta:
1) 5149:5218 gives 2.97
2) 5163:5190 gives 2.78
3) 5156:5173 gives 2.94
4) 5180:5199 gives 2.94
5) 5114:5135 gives 3.10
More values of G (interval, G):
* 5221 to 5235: 5221.95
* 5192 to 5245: 5243.64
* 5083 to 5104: 5093.70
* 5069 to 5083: 5074.97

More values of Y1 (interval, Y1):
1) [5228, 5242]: 5229.17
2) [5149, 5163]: 5150.31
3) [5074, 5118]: 5074.97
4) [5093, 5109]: 5093.70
